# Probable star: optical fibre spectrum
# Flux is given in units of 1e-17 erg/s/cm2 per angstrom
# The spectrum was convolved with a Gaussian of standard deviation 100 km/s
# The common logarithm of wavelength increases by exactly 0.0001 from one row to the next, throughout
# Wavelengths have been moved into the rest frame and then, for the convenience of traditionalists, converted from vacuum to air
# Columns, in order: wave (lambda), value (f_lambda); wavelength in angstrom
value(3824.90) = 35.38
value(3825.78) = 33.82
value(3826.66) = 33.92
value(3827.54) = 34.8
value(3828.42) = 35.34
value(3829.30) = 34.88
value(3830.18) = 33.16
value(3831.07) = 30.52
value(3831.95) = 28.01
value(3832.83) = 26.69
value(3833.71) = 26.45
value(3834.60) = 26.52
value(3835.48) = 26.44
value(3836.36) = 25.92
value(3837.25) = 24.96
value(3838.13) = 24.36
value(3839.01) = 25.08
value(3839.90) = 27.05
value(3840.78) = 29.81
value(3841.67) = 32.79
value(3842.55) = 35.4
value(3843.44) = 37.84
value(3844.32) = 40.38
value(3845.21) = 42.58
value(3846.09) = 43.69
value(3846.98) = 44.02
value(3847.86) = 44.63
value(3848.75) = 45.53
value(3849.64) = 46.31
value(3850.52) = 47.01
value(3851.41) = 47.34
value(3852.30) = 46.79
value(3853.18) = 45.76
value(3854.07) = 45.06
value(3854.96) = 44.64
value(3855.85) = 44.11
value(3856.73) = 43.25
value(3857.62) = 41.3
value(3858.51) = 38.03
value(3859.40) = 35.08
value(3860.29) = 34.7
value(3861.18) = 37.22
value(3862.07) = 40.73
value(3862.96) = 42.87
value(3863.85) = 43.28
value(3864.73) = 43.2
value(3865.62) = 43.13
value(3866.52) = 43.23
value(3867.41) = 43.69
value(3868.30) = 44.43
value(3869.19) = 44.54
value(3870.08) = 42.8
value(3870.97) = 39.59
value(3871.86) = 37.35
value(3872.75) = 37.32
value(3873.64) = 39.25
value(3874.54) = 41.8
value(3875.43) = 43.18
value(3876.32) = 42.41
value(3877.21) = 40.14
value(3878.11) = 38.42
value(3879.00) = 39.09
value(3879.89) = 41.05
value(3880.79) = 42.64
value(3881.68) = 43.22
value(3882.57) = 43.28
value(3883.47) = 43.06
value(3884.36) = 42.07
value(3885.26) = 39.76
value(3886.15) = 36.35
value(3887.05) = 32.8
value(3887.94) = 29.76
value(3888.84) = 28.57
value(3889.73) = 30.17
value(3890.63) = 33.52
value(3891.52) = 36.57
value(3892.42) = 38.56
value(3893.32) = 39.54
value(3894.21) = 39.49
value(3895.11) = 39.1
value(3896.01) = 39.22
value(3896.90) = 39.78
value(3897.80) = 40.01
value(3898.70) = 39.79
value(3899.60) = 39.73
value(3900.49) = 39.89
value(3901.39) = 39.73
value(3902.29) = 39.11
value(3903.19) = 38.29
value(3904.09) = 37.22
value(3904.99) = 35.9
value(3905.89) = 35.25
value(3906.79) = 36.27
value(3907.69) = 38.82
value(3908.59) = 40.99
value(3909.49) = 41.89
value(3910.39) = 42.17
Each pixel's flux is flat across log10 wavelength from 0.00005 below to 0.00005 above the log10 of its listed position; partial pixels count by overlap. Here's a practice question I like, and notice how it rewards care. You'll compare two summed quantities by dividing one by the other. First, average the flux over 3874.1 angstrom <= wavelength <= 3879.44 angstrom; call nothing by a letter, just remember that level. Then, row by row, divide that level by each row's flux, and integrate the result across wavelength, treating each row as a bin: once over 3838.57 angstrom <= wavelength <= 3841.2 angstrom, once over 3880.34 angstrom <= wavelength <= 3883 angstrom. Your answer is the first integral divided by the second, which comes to 1.6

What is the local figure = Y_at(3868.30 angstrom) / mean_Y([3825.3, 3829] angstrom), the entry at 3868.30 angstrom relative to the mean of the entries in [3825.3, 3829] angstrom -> 1.3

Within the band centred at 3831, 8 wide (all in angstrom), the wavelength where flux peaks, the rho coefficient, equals 3828.42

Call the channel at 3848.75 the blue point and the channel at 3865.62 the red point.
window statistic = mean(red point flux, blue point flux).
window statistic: 44.3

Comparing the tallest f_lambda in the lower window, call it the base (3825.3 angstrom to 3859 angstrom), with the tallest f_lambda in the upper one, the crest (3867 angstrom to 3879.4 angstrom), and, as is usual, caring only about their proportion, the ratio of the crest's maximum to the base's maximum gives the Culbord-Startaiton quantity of 0.94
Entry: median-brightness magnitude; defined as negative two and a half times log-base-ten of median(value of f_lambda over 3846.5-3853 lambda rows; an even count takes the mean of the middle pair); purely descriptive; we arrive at -4.16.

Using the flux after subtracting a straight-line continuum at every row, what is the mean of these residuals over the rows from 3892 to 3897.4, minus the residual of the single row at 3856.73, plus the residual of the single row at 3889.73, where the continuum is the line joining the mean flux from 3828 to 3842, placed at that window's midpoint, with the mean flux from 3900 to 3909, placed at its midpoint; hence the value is -15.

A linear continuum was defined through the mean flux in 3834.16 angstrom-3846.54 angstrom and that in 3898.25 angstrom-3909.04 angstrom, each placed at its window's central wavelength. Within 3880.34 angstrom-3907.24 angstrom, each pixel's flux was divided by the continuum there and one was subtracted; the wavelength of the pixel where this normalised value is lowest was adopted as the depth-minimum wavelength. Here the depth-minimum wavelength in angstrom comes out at 3888.84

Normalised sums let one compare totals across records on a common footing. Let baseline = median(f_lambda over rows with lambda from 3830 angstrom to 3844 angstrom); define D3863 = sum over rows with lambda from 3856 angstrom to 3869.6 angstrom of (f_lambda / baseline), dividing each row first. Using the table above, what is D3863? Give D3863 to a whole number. 23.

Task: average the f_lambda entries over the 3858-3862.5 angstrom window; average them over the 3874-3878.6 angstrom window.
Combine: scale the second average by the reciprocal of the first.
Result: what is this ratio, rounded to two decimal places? 1.11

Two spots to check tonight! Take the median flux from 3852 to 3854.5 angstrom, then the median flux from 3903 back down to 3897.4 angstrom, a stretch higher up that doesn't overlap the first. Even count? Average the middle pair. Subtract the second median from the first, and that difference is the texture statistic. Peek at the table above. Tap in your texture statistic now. 6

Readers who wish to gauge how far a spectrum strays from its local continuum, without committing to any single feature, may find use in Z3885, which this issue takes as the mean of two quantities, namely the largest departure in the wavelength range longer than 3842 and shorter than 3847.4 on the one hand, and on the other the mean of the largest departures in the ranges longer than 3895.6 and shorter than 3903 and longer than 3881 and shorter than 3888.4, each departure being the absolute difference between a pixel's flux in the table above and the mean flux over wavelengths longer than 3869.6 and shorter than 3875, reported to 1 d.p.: 4.8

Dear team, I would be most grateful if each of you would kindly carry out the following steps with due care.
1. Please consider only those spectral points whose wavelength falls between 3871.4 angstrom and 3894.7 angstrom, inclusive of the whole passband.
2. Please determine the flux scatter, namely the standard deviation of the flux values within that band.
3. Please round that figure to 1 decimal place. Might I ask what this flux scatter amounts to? 4.3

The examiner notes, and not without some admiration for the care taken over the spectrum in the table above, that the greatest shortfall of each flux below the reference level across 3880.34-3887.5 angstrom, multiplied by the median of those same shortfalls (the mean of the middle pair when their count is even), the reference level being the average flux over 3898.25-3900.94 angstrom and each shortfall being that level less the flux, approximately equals -18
